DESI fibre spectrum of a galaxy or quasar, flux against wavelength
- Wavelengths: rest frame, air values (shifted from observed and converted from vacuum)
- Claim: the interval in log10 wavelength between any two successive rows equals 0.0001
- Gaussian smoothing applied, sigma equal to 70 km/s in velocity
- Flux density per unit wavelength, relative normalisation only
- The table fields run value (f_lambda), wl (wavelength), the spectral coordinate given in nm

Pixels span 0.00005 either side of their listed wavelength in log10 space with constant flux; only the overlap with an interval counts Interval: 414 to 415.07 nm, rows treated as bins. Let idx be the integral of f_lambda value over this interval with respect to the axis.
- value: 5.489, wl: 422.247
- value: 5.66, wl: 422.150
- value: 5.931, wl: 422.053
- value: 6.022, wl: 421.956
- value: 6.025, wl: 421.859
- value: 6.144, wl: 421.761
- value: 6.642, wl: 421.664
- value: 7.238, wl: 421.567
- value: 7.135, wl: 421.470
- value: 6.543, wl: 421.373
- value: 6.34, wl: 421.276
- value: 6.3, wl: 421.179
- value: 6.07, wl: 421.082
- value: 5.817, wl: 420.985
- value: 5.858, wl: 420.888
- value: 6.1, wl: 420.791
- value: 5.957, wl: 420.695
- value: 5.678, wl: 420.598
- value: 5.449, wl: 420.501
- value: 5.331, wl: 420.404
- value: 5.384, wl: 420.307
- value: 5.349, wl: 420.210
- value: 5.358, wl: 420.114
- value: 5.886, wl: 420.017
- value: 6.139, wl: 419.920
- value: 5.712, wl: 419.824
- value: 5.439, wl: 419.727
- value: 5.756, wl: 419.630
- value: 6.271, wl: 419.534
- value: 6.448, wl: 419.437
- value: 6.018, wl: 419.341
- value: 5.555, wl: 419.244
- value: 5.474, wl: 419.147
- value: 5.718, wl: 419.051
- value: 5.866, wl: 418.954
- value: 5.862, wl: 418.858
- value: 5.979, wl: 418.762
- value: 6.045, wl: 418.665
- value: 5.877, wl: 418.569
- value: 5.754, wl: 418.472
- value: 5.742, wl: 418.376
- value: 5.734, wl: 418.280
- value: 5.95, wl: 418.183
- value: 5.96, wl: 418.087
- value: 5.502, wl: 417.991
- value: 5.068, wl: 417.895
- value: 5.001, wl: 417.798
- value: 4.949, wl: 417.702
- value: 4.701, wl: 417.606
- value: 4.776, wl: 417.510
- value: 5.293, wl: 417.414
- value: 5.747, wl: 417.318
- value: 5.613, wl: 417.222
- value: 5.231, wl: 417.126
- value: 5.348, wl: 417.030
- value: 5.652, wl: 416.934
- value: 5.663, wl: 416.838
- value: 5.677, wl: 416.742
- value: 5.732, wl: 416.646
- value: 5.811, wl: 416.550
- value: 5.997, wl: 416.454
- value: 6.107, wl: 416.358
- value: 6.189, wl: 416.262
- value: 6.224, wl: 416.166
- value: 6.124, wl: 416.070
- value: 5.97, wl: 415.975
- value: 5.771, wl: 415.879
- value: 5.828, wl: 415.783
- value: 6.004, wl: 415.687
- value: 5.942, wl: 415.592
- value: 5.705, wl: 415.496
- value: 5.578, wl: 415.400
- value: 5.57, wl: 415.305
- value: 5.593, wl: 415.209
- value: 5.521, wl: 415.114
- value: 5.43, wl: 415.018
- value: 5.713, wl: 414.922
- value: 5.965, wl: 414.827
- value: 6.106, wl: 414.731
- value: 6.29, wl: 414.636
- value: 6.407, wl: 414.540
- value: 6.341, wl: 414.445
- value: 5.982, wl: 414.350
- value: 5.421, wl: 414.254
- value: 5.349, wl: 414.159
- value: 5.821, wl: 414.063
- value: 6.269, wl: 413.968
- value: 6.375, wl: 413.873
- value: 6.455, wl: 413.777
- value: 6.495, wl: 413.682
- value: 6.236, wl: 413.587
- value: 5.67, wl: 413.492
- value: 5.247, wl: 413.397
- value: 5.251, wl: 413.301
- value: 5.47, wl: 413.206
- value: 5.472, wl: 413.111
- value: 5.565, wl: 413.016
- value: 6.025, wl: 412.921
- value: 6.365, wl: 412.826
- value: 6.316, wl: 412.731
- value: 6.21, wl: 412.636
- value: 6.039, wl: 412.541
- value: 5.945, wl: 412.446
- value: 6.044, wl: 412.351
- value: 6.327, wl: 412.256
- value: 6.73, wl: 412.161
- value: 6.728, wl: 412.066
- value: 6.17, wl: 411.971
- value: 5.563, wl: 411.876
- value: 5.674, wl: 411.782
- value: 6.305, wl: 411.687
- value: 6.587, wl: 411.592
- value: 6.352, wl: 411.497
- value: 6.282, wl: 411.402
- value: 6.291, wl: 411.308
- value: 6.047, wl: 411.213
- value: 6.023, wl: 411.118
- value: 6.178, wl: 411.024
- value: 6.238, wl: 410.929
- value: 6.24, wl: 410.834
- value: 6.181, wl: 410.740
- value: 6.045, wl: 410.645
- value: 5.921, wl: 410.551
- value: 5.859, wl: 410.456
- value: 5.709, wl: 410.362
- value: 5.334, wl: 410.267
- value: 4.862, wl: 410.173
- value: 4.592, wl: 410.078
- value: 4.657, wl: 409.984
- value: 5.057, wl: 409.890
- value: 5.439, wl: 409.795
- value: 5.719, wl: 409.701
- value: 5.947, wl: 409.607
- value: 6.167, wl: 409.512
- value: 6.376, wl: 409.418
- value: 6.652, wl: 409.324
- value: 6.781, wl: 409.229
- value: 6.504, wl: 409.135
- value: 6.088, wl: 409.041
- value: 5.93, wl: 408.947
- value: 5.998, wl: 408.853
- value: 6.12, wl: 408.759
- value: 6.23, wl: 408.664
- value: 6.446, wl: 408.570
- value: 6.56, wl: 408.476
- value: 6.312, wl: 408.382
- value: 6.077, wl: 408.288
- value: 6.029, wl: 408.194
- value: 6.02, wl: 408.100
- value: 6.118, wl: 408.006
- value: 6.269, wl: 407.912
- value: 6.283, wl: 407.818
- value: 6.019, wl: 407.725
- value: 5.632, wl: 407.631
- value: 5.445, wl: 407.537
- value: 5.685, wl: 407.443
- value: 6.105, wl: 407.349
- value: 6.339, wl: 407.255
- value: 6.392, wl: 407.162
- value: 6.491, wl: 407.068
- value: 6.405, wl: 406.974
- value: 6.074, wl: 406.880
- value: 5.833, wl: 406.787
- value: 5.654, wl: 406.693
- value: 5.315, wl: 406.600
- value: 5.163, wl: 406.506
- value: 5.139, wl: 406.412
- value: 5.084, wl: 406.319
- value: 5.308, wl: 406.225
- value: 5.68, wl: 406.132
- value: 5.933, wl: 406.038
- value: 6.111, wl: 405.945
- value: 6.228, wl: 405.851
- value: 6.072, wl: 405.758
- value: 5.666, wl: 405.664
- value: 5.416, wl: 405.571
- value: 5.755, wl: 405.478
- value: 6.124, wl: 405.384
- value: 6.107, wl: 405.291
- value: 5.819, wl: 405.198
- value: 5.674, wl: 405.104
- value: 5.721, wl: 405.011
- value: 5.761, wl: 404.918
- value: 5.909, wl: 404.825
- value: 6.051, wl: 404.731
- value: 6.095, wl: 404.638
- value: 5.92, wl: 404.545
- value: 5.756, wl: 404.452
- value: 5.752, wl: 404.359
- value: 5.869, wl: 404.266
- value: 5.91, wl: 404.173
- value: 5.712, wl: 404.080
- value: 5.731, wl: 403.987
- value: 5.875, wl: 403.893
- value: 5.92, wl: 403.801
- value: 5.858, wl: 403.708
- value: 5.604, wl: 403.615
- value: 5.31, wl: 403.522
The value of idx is 6.31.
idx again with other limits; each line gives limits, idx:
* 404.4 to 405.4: 5.90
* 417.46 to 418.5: 5.59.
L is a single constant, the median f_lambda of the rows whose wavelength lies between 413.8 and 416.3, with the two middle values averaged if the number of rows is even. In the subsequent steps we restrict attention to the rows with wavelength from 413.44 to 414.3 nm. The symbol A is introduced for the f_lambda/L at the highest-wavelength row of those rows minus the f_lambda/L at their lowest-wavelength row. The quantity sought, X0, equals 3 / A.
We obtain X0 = -72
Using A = -0.04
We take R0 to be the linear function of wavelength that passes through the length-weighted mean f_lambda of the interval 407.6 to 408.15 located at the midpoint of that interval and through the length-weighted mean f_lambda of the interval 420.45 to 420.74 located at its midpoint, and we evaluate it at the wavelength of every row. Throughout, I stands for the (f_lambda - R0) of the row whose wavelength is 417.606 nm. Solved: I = -1.1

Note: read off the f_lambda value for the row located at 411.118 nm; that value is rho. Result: 6.023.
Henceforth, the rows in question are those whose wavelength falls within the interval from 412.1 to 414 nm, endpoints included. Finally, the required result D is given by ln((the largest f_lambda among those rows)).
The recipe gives 1.91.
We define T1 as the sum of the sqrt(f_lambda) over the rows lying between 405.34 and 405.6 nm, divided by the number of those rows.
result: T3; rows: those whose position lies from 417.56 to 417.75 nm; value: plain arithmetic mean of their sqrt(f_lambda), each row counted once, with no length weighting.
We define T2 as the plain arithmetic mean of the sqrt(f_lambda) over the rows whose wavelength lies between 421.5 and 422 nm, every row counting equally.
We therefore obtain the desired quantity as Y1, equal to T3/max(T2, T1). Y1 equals 0.87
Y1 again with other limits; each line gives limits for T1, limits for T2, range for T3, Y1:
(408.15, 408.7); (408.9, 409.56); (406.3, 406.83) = 0.92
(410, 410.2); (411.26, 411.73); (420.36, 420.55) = 0.92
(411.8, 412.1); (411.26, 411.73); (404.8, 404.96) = 0.96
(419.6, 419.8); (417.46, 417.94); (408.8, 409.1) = 1.04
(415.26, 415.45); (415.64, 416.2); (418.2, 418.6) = 0.98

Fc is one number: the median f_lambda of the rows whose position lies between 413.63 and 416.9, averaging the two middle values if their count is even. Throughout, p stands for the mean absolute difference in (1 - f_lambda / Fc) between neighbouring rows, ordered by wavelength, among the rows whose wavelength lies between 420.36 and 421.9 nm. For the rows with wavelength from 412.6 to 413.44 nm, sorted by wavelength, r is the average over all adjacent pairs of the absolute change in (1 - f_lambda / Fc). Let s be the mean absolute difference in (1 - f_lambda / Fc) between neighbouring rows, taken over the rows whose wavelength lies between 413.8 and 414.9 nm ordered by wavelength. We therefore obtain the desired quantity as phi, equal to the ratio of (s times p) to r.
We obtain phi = 0.066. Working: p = 0.041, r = 0.027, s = 0.042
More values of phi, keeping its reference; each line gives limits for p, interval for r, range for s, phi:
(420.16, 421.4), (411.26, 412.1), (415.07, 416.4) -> 0.009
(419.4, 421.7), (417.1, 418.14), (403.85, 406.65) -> 0.023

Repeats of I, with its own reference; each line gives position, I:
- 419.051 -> 0.0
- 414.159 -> -0.5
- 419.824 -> 0.0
